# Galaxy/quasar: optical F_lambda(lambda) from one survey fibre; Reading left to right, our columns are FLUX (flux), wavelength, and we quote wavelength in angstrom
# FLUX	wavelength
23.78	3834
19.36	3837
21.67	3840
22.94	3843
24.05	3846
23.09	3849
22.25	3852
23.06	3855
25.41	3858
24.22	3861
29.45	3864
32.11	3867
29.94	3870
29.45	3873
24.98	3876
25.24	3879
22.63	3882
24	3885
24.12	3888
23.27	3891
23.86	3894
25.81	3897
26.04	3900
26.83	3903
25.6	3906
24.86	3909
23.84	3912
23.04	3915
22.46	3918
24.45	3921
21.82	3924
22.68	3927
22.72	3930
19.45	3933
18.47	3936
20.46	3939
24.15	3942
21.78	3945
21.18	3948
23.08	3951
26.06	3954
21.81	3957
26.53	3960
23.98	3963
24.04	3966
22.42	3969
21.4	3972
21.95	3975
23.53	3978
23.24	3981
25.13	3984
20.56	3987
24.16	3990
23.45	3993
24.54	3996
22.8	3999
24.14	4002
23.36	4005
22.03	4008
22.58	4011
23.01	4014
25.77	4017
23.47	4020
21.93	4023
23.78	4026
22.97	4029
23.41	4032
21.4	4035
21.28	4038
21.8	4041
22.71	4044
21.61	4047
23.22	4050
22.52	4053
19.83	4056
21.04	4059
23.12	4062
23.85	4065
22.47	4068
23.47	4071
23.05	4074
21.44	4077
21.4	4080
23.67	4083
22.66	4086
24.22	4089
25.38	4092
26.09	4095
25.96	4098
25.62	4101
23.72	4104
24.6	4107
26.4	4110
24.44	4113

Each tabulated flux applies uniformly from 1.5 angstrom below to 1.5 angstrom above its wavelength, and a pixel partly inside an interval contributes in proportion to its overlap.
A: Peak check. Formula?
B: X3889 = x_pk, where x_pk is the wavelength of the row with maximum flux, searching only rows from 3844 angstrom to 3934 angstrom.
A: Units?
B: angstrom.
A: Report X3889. 3867 angstrom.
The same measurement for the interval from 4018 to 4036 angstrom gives 4026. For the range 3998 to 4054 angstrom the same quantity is 4017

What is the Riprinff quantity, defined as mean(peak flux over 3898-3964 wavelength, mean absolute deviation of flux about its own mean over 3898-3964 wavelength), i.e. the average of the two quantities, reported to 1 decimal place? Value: 14.3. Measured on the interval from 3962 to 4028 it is 13.4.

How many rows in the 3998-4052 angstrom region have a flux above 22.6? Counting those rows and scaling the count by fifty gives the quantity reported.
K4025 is 550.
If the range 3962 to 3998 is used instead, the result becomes 400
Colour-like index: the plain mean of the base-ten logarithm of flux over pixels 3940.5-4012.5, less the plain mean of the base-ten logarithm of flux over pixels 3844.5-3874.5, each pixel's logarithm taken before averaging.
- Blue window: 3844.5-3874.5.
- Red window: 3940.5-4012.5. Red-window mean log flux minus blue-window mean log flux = -0.051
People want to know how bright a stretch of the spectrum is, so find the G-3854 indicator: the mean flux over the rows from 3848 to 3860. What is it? 23.5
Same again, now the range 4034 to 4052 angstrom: 22.0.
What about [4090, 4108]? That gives 25.2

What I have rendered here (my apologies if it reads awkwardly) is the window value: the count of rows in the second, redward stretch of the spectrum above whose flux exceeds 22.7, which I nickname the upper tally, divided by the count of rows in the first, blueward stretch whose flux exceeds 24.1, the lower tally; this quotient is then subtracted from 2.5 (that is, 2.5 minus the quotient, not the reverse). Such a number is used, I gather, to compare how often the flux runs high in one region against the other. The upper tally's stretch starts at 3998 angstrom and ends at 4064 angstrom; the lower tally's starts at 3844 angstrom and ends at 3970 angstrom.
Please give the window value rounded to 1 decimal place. 1.8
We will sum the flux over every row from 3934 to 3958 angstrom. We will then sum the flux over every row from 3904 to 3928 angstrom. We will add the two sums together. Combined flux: 366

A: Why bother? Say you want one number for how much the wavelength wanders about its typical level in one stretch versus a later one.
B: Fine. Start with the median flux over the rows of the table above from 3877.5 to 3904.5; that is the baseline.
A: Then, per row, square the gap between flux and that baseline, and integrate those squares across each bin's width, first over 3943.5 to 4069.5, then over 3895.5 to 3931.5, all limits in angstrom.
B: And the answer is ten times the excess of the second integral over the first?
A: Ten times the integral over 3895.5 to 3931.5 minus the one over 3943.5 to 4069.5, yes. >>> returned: -3447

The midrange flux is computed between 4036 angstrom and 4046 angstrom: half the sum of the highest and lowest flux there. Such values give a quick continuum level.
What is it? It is 22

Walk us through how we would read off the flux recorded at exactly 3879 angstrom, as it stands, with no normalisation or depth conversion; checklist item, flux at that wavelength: 25.24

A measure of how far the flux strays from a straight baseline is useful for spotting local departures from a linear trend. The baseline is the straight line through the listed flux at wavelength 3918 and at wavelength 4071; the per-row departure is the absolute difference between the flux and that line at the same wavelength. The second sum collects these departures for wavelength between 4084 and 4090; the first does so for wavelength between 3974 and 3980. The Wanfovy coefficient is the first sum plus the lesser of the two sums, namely 3.1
